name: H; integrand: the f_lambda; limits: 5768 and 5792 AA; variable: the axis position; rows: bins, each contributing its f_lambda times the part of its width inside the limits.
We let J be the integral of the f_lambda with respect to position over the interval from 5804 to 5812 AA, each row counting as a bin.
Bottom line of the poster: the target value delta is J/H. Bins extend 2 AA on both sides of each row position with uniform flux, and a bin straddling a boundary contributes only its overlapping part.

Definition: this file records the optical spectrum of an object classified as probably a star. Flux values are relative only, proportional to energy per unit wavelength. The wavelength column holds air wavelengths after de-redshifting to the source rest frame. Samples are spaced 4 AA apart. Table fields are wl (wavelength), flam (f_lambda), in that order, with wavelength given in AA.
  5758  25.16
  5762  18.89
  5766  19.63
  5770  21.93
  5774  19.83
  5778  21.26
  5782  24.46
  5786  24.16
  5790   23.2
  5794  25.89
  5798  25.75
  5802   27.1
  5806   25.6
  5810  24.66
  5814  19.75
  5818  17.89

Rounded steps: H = 539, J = 201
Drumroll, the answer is 0.4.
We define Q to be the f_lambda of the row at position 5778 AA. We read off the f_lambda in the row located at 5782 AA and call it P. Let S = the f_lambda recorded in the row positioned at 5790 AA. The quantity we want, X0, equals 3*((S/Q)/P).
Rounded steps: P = 24.46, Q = 21.26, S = 23.2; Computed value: 0.134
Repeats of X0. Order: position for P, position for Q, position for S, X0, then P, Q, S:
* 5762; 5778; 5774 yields 0.148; 18.89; 21.26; 19.83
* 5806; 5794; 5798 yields 0.117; 25.6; 25.89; 25.75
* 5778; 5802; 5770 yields 0.114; 21.26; 27.1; 21.93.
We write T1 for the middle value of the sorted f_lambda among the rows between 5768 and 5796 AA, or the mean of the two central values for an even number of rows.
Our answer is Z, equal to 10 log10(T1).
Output 13.65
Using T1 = 23.2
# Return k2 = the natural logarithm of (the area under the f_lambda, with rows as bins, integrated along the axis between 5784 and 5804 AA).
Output 6.22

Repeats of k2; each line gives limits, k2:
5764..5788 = 6.26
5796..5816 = 6.20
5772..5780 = 5.10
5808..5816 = 5.18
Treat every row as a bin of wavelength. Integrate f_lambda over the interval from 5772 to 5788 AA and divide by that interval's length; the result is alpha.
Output 22.4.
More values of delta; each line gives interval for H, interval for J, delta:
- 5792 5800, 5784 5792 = 0.9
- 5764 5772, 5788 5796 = 1.2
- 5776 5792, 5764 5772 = 0.4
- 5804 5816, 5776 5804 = 2.5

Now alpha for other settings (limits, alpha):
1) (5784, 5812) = 25.2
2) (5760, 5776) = 20.1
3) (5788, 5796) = 24.5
